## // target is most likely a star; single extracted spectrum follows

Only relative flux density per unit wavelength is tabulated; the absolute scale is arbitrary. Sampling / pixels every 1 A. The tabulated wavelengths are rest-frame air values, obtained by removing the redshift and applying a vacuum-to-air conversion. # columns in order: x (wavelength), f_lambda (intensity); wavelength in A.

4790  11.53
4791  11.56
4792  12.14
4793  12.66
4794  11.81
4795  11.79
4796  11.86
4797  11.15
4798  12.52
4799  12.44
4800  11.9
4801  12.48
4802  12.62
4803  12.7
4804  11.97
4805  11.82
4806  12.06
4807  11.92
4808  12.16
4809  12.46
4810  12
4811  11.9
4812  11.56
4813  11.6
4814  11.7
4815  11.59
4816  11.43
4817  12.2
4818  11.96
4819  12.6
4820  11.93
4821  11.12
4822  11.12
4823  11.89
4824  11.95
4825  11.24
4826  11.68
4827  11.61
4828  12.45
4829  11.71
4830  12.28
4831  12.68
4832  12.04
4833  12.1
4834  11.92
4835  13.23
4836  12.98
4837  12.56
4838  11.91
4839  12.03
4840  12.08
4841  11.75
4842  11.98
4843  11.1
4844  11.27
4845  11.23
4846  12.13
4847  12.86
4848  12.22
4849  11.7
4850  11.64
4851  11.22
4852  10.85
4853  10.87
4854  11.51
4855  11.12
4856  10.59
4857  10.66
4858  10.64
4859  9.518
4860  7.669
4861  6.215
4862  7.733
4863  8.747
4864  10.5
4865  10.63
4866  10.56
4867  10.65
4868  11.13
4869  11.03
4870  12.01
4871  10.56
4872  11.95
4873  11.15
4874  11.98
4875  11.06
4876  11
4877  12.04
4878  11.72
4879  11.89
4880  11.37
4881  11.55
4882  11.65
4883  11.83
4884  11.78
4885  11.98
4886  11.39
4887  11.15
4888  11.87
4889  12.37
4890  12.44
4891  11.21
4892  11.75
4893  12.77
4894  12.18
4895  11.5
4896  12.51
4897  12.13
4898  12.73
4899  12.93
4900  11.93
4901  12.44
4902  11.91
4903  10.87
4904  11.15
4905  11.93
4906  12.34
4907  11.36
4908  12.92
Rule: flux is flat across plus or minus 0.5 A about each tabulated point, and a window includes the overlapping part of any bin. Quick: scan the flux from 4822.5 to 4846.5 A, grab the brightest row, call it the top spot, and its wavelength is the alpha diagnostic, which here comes 4835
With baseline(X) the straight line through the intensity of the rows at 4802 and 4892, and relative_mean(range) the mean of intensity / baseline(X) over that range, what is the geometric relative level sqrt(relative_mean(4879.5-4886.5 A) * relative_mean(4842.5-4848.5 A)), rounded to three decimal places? 0.976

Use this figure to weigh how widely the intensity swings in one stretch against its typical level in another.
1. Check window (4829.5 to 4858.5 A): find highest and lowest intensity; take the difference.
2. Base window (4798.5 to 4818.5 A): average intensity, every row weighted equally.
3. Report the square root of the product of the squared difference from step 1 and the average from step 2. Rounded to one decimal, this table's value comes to 9.2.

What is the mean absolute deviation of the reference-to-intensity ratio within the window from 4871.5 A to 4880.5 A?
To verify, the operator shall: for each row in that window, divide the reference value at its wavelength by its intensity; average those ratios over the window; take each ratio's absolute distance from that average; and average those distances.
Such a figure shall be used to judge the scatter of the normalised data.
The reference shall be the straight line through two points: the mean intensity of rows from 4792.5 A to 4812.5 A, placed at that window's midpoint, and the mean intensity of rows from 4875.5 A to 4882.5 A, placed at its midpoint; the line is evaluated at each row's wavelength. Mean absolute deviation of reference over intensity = 0.033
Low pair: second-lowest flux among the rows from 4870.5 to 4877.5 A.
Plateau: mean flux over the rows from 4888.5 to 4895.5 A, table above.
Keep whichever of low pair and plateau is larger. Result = 12.0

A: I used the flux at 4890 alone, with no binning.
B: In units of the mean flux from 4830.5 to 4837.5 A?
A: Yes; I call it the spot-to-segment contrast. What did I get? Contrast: 1.00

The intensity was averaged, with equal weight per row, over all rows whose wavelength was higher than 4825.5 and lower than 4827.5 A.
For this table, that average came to 11.6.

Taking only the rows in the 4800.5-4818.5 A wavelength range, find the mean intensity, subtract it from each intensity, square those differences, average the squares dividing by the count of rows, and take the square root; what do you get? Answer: 0.36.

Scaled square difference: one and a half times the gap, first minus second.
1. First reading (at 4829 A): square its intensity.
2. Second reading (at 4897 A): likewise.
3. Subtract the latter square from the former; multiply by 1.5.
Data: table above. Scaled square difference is -15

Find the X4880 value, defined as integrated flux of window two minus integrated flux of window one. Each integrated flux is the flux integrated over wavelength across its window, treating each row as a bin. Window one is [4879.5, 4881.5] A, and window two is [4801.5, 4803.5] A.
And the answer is 2.4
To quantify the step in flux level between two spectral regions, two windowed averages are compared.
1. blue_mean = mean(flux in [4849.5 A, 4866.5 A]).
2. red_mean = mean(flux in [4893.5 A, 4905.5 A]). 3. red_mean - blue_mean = 2.0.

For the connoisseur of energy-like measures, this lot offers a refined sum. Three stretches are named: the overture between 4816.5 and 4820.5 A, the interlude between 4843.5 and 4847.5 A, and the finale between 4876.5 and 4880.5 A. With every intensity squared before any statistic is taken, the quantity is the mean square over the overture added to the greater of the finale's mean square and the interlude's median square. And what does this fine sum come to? 286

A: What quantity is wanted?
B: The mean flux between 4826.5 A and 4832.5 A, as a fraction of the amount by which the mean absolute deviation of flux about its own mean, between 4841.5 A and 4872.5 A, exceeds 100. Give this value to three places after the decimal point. -0.122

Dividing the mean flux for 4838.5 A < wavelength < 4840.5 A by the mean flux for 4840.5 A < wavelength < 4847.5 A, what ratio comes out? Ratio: 1.03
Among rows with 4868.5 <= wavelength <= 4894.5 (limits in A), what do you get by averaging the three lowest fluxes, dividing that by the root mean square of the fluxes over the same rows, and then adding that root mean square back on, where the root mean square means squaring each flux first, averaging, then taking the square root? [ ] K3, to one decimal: 12.6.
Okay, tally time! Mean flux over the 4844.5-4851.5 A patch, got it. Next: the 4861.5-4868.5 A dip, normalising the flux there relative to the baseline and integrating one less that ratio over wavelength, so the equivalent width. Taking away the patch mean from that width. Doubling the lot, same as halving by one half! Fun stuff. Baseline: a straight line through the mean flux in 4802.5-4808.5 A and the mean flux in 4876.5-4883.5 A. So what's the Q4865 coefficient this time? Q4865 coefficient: -21.6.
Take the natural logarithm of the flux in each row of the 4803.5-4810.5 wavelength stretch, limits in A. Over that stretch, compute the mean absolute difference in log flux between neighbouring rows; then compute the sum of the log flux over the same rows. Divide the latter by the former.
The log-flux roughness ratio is 828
